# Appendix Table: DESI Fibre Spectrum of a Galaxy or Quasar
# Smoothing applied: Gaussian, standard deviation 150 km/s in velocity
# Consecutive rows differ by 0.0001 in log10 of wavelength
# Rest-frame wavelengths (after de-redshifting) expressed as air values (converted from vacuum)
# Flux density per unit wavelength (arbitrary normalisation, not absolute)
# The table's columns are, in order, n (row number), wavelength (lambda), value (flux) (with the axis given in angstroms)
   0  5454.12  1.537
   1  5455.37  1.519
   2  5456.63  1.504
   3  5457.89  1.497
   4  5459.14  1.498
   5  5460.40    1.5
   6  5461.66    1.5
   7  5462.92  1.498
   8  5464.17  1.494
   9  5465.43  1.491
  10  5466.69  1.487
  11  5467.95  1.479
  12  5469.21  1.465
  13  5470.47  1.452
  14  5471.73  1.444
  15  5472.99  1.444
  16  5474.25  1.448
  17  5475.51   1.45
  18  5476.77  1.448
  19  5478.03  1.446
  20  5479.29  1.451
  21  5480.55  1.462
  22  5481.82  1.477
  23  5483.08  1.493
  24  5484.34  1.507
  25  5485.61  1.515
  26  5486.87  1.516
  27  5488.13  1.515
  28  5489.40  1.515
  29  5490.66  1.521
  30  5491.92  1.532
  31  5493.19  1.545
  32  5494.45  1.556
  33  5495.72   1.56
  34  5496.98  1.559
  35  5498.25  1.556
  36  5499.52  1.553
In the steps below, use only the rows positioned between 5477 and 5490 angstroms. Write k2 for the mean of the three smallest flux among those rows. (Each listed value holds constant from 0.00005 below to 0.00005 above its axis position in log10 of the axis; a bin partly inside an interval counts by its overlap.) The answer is 1.45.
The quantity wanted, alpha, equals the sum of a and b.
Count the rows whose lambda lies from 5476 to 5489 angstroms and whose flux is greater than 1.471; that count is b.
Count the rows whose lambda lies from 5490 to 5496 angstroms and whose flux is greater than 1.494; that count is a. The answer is 11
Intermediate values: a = 5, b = 6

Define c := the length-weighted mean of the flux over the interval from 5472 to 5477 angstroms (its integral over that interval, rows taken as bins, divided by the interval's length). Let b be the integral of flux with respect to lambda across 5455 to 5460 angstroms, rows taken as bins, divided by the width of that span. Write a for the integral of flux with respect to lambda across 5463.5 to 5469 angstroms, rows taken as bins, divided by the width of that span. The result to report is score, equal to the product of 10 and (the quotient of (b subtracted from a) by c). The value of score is -0.1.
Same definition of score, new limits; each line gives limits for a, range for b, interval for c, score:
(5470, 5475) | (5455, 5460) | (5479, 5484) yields -0.4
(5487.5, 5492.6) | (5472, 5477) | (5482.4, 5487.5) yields 0.5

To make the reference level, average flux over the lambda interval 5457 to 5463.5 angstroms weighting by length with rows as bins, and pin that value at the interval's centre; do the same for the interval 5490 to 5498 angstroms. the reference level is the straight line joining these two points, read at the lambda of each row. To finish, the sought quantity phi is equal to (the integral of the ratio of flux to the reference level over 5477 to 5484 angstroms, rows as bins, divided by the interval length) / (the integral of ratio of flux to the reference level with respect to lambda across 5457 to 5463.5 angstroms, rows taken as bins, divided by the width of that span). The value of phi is 0.96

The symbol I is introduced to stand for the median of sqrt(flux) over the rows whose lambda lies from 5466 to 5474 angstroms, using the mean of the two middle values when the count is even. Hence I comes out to 1.21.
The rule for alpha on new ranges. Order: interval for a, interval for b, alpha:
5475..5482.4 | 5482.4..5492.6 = 8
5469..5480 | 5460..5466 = 5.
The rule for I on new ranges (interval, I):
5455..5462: 1.22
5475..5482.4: 1.20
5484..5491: 1.23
